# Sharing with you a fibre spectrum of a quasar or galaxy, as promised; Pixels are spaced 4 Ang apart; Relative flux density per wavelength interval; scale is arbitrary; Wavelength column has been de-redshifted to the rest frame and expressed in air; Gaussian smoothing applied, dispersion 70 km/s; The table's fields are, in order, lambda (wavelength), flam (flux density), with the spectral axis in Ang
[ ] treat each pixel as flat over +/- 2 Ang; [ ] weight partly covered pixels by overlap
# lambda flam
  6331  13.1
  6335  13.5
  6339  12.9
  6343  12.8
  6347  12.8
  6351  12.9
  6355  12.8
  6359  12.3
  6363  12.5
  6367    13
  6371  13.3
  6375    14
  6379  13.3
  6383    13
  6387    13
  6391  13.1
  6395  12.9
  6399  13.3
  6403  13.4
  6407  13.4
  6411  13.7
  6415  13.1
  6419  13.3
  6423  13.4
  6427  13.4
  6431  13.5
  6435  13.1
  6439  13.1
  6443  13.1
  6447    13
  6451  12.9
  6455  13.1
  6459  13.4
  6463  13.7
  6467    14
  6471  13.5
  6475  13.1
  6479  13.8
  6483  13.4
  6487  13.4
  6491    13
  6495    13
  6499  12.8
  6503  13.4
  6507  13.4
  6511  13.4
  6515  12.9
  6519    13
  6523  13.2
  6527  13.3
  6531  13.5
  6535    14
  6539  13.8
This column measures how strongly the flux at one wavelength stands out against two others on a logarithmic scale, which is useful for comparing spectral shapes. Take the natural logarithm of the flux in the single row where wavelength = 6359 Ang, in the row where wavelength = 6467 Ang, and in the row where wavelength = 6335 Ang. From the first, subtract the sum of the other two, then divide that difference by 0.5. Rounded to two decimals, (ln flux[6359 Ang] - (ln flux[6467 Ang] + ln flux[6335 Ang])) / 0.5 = -5.46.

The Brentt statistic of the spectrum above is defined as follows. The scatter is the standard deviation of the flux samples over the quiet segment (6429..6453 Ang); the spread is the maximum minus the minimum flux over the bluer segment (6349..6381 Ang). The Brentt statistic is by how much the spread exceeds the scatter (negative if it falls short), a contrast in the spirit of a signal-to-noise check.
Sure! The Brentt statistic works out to 1.5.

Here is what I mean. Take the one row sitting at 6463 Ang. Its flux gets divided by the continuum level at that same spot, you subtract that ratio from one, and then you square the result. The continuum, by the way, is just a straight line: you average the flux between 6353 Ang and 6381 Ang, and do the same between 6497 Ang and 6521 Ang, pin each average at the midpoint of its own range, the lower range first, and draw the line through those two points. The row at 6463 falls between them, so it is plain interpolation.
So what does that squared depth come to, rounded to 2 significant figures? 0.0020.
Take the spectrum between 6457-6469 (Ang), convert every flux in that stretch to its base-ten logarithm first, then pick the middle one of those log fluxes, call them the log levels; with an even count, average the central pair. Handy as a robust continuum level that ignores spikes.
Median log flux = 1.137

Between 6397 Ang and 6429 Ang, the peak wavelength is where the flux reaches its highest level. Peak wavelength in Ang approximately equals 6411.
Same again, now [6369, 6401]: 6375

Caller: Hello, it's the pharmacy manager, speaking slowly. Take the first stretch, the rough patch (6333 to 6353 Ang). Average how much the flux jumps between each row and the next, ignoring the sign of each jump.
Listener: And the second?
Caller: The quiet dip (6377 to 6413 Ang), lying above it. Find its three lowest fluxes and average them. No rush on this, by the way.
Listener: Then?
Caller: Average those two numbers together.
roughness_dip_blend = 6.58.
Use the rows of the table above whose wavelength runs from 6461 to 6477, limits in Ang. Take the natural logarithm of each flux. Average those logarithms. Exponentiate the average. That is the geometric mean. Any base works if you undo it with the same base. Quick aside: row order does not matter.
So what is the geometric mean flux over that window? 13.6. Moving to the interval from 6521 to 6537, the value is 13.5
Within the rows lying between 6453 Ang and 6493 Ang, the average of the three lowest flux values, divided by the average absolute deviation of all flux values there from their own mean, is 53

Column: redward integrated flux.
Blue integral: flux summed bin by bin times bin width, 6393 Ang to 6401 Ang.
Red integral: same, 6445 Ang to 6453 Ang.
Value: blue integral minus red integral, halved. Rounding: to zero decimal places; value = 1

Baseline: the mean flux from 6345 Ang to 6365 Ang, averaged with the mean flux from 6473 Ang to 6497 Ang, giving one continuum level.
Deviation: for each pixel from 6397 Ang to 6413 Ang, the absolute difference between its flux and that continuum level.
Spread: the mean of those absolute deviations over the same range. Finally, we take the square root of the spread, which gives 0.69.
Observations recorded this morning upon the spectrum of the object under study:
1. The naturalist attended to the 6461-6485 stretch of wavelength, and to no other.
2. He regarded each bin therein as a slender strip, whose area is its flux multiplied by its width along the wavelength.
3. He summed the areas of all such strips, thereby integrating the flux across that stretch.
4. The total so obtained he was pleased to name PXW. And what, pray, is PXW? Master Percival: 326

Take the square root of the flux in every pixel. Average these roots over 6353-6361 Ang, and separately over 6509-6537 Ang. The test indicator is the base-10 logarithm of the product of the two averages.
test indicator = 1.11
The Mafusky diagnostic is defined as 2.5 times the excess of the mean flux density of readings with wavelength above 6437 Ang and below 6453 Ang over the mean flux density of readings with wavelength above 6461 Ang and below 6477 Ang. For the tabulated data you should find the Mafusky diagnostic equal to -1.4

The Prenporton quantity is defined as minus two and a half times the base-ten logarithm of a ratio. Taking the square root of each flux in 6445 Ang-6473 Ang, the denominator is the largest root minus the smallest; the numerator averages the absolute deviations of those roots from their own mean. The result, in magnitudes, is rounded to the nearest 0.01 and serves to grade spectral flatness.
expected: 1.34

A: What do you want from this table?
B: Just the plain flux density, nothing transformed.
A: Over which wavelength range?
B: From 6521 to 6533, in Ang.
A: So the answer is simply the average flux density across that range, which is 13.3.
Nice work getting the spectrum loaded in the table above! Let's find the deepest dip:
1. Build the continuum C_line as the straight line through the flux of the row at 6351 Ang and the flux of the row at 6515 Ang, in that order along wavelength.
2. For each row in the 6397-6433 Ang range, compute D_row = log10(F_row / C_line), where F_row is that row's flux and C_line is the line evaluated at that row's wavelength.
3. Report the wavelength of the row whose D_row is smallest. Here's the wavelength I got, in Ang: 6415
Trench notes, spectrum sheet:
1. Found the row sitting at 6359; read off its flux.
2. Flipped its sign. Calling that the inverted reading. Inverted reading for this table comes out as -12.3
